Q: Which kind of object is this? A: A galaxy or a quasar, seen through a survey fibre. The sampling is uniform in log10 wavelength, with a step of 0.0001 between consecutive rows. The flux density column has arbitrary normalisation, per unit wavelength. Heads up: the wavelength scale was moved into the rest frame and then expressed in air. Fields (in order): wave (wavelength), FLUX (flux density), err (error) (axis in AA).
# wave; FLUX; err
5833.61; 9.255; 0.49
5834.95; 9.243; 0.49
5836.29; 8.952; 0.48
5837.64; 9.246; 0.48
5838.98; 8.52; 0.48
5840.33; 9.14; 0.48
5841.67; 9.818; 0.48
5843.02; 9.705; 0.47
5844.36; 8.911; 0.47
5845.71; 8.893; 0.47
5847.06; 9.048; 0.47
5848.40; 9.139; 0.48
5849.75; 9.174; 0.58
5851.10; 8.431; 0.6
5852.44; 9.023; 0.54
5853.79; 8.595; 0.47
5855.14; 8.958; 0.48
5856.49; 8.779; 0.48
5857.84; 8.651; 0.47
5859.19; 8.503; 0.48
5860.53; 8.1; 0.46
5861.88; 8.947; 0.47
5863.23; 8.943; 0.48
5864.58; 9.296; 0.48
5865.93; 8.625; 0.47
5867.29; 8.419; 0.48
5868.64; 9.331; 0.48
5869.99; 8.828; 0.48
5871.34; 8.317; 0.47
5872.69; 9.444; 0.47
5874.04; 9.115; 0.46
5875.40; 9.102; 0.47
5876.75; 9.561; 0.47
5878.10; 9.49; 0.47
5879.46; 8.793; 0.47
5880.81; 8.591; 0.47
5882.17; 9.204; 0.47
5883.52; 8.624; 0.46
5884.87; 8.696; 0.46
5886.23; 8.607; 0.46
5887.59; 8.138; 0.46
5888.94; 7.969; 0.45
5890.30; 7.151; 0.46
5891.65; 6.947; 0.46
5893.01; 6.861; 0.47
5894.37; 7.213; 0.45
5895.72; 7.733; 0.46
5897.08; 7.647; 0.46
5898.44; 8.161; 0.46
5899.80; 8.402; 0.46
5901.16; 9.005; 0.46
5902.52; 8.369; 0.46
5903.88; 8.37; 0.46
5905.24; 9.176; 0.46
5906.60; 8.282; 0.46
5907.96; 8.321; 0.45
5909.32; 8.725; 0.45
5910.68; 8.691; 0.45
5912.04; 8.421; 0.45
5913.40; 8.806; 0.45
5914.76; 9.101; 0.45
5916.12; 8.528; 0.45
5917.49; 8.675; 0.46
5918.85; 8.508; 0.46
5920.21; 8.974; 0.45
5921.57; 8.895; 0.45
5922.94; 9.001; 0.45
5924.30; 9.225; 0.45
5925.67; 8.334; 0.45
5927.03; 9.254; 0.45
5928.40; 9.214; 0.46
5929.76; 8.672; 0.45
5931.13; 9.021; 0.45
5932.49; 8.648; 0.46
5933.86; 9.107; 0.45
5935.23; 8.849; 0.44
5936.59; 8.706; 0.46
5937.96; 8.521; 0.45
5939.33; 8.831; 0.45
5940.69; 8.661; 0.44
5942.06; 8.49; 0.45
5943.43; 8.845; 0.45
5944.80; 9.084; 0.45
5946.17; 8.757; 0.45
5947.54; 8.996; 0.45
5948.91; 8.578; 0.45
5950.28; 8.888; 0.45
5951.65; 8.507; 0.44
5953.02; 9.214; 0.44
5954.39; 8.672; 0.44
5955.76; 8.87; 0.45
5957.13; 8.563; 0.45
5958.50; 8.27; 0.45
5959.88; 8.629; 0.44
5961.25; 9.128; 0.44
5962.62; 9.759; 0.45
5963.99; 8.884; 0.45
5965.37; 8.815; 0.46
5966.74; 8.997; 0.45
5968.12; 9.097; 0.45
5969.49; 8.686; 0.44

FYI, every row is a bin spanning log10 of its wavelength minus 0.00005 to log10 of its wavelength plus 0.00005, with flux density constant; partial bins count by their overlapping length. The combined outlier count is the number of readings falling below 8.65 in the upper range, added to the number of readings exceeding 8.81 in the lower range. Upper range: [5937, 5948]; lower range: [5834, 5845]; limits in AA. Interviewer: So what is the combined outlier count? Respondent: 9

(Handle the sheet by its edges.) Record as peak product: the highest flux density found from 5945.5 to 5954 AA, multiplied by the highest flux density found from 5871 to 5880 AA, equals 88.1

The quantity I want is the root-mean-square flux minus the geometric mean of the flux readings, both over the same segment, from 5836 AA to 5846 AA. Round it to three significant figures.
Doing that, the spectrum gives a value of 0.0180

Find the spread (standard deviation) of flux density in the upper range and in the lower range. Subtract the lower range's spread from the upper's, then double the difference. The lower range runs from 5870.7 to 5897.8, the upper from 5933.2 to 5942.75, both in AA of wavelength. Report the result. -1.3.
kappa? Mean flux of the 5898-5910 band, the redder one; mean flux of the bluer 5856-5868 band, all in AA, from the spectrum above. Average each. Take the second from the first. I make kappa -0.16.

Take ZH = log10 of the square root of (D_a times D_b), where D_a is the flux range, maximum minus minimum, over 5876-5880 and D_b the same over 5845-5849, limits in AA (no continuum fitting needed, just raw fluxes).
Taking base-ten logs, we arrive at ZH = -0.362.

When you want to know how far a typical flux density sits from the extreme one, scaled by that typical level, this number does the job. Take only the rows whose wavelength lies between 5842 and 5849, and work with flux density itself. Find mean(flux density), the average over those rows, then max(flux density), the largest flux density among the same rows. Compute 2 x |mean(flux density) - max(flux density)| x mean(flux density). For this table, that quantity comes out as 10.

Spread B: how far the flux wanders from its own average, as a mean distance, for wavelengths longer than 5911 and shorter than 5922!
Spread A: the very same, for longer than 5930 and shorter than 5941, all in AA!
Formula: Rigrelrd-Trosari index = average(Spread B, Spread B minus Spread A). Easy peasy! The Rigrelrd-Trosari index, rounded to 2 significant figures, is 0.13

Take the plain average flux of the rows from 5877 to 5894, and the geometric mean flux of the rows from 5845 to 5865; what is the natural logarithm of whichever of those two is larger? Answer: 2.18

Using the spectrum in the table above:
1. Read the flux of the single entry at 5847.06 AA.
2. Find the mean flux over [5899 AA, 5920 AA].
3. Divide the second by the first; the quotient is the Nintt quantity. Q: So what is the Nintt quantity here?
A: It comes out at 0.95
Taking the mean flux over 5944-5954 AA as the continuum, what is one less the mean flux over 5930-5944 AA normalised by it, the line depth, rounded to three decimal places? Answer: 0.010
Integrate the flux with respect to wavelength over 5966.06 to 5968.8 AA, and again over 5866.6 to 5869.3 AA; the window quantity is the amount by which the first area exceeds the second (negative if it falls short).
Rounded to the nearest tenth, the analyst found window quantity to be 0.9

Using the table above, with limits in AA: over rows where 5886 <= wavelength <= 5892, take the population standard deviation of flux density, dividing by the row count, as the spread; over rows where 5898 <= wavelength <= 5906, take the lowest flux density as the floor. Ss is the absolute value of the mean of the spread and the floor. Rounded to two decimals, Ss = 4.39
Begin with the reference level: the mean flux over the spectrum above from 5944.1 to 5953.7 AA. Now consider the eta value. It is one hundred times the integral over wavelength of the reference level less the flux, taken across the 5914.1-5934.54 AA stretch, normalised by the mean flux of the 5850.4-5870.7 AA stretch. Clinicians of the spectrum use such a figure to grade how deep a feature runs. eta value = -4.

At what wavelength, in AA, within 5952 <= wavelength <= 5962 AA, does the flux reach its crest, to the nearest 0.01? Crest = 5953.02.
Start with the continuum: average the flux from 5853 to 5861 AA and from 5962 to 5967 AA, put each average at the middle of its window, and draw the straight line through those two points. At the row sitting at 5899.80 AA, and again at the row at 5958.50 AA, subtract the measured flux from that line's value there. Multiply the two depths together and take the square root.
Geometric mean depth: 0.6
